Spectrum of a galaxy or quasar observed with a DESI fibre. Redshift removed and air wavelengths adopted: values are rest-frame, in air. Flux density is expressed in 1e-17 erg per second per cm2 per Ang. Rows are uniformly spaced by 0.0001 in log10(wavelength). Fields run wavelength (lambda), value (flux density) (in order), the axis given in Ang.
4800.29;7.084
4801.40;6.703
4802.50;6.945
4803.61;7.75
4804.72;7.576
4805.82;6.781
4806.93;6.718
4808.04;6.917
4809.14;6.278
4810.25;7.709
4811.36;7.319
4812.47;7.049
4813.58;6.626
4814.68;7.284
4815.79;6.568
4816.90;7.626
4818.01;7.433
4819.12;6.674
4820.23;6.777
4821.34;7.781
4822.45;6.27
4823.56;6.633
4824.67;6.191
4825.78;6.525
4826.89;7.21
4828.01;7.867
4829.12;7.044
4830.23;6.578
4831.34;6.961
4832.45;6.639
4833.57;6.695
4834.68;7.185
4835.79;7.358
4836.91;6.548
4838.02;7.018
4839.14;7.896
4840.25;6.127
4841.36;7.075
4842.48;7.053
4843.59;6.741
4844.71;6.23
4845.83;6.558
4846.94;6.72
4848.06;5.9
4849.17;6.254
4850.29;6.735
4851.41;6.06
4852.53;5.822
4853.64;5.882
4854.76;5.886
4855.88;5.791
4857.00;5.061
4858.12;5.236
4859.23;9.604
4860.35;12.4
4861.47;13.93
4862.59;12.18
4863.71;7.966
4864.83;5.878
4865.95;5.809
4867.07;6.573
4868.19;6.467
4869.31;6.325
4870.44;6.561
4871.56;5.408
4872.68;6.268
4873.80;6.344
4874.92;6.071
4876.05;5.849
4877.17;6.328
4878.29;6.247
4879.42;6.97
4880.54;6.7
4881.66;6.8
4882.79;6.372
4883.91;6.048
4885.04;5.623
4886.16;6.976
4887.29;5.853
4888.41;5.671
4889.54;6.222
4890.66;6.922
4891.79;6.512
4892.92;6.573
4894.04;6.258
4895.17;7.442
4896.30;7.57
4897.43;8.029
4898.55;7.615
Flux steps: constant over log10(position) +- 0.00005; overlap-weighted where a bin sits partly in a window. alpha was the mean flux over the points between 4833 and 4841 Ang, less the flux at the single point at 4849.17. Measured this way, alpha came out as 0.72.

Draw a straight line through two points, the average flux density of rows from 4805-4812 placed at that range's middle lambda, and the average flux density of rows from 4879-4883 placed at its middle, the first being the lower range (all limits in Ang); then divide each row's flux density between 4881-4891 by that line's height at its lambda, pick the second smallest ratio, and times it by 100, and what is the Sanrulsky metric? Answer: 85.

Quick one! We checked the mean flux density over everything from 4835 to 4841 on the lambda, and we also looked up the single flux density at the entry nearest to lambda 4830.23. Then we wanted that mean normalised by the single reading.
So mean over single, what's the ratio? 1.06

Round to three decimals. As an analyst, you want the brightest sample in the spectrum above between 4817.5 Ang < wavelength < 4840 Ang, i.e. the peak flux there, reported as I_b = 7.896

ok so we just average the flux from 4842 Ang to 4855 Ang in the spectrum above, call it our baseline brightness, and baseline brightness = 6.3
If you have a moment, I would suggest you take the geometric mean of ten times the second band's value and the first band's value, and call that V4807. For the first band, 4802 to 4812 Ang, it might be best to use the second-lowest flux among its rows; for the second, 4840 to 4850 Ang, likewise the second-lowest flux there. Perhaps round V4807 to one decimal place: 20.3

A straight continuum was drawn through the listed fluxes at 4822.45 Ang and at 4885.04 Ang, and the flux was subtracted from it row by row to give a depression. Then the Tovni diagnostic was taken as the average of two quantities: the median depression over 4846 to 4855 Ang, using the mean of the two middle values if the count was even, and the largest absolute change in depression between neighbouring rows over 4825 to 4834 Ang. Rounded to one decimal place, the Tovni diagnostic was 0.4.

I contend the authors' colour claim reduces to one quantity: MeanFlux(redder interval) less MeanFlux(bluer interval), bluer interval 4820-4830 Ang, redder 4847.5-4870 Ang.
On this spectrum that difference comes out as 0.4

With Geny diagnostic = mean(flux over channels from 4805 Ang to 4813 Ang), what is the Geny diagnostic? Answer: 7.0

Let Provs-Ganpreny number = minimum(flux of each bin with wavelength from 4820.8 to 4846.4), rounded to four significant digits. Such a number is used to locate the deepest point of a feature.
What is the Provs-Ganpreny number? 6.127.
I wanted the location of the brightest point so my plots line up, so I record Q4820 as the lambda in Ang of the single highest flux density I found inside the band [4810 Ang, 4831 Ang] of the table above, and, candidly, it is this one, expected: 4828.01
